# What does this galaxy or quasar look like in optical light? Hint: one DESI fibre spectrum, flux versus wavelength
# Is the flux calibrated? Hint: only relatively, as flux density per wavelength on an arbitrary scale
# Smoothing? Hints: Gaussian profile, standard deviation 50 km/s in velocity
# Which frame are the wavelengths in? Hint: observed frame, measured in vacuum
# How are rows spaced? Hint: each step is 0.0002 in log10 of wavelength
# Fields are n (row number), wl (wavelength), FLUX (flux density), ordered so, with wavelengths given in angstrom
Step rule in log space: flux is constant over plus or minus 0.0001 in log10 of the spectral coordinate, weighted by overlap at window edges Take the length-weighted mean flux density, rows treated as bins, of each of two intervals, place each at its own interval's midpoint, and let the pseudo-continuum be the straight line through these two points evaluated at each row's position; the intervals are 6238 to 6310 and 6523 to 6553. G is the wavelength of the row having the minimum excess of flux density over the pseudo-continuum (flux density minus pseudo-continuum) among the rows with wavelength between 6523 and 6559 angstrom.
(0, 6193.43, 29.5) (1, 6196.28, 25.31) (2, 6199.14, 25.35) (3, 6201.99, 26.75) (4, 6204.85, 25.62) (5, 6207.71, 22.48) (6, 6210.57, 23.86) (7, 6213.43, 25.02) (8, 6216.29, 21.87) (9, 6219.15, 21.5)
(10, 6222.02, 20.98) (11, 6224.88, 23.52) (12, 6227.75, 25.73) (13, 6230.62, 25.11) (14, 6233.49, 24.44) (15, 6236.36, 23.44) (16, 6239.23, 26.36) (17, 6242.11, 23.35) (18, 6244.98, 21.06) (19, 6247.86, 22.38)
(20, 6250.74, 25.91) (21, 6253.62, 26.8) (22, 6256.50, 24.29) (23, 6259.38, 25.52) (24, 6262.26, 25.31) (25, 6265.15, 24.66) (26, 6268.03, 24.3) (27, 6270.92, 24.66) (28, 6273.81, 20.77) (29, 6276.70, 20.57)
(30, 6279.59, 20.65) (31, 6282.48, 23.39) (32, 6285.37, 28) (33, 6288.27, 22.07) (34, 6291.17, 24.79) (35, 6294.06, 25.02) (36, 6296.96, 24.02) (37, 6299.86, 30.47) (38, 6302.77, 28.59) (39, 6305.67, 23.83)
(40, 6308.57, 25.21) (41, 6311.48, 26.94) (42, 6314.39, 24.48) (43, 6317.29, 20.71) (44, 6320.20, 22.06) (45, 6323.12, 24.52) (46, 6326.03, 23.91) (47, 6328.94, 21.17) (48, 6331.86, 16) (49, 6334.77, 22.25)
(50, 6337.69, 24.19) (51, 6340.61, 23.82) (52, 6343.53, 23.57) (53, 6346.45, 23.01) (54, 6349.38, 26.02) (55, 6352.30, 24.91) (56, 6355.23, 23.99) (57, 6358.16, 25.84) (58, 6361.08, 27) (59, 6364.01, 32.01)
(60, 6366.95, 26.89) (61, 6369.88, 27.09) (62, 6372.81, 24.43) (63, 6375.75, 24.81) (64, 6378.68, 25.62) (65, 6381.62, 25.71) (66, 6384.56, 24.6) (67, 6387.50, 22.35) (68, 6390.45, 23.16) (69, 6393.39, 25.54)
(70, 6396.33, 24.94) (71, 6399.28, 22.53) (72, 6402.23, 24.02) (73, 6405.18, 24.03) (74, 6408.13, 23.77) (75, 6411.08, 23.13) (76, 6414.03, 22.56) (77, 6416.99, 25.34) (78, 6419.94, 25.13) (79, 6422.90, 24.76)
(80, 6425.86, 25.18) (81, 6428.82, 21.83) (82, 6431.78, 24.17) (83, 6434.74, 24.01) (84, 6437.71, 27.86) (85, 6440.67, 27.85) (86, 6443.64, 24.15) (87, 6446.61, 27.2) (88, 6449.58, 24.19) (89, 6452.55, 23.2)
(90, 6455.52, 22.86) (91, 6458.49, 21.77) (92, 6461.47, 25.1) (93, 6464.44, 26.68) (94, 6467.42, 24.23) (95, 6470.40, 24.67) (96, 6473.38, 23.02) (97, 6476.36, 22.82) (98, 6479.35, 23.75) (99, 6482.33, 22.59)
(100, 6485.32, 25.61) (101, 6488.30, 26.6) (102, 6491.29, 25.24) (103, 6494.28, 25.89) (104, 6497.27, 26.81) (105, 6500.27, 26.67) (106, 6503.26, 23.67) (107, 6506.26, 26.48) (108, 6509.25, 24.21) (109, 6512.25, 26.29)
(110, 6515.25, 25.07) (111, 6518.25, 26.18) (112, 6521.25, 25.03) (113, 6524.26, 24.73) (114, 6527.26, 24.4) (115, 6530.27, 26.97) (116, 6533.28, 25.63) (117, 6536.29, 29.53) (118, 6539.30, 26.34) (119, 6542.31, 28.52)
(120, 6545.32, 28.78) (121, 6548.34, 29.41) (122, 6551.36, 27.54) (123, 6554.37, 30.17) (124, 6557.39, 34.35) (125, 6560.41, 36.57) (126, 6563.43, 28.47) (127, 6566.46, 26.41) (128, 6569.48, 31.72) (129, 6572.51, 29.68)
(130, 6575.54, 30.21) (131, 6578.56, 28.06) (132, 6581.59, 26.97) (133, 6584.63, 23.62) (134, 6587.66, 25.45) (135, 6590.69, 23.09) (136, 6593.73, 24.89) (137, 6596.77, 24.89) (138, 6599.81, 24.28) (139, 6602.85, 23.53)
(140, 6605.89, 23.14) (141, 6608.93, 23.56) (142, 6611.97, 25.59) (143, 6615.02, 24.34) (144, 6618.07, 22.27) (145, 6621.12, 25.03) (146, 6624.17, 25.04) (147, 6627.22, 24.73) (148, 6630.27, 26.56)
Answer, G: 6527.26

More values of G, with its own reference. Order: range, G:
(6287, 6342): 6331.86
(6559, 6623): 6618.07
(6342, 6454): 6428.82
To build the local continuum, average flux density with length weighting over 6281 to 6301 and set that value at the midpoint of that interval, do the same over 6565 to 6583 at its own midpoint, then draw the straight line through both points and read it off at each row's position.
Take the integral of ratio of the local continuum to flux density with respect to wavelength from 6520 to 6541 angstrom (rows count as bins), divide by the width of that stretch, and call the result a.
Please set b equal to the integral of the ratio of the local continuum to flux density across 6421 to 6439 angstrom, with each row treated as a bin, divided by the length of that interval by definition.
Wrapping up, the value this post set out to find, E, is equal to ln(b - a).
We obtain -4.1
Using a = 1.09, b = 1.10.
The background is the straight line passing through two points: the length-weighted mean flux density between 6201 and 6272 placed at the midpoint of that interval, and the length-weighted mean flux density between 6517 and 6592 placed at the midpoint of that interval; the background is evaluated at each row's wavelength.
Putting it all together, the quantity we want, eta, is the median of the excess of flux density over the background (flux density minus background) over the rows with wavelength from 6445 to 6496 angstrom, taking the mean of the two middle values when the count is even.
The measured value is -2.5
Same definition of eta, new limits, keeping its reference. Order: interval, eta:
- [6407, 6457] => -2.4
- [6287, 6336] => -0.9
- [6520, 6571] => 0.4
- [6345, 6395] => -0.5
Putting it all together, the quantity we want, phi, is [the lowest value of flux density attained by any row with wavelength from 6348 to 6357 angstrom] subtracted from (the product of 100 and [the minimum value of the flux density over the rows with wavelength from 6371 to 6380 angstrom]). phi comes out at 2419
